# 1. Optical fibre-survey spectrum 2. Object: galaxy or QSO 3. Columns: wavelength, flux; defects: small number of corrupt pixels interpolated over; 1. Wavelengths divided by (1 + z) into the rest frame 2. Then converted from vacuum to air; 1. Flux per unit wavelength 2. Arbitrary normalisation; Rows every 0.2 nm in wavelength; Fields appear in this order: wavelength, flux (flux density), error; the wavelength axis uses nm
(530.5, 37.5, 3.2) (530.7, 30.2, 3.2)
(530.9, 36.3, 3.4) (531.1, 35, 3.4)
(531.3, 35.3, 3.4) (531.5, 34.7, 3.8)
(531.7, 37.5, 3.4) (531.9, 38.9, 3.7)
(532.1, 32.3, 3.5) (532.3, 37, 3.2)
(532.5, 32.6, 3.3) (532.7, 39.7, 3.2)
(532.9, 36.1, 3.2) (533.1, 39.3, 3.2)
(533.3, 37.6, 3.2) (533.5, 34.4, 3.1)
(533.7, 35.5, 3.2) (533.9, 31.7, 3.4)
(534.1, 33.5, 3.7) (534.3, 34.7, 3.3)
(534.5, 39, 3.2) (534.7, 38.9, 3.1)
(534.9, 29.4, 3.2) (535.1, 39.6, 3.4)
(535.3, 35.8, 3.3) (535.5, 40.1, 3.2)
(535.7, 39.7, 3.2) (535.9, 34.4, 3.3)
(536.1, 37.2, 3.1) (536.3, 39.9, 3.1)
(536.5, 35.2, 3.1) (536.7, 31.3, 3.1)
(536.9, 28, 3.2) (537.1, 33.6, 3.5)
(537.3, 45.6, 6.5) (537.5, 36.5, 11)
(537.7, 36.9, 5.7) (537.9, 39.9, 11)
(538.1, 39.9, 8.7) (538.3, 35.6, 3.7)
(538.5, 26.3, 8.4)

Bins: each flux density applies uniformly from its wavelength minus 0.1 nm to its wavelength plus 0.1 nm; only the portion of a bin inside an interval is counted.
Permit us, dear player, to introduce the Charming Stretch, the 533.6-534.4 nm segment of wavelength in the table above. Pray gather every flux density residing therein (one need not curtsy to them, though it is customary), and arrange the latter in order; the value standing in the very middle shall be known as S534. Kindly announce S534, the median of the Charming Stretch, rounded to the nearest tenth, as 34.1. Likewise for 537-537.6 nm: 36.5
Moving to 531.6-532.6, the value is 37.0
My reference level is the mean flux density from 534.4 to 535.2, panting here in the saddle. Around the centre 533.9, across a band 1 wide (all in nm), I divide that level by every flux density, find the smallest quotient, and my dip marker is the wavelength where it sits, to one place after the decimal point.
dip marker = 533.7 nm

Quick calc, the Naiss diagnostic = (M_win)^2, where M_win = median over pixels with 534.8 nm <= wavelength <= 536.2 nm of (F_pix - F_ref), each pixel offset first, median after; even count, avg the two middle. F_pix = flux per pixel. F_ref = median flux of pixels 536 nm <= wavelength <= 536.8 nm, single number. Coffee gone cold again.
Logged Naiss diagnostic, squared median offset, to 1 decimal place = 1.0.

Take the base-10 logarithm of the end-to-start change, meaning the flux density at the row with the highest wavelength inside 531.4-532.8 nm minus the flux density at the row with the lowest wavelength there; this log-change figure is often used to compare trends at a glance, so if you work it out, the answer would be 0.70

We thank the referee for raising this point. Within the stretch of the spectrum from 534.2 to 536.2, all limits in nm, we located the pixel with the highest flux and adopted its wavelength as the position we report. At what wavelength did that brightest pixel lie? 535.5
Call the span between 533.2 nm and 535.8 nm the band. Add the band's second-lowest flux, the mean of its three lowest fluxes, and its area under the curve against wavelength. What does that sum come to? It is 157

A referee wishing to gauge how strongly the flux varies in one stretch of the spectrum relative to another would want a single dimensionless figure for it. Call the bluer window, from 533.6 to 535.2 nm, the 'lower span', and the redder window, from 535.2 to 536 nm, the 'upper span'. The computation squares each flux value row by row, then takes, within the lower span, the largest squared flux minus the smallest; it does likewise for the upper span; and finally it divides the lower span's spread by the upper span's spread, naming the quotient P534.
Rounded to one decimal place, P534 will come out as 1.7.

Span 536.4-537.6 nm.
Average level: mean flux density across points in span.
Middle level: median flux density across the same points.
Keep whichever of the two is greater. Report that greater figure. 35.0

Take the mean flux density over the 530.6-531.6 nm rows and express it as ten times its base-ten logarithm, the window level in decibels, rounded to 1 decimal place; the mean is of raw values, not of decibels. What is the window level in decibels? 15.4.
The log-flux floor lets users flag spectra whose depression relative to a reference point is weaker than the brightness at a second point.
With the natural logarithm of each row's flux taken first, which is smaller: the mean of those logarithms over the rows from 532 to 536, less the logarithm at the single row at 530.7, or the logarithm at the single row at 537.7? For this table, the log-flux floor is 0.17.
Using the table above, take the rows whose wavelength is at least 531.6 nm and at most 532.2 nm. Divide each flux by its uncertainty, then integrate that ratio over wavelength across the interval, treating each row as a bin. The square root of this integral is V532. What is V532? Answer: 2.5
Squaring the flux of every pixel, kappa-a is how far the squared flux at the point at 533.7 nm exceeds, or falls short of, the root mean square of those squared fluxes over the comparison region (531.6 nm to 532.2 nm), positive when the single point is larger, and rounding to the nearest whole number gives -76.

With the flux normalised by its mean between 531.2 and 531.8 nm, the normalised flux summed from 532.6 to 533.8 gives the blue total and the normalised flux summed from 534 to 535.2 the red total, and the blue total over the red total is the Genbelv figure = 1.03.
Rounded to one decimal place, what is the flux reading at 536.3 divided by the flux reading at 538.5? 1.5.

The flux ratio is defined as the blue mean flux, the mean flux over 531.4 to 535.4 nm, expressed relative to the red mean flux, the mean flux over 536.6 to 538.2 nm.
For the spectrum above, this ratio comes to 0.98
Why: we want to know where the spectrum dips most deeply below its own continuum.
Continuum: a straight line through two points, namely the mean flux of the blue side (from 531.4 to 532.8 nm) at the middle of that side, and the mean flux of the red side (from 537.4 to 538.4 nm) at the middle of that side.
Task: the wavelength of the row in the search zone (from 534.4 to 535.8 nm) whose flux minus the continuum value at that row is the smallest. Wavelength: 534.9 nm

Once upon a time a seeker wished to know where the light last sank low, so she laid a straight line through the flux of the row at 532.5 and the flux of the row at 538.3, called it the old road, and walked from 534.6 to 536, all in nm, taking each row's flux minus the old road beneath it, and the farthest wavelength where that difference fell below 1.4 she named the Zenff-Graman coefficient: 535.9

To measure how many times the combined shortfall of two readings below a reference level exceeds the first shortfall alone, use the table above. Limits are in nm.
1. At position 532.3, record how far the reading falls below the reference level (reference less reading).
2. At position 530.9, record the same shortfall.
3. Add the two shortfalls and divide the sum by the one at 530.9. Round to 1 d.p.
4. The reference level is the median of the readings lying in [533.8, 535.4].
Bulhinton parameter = 2.7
